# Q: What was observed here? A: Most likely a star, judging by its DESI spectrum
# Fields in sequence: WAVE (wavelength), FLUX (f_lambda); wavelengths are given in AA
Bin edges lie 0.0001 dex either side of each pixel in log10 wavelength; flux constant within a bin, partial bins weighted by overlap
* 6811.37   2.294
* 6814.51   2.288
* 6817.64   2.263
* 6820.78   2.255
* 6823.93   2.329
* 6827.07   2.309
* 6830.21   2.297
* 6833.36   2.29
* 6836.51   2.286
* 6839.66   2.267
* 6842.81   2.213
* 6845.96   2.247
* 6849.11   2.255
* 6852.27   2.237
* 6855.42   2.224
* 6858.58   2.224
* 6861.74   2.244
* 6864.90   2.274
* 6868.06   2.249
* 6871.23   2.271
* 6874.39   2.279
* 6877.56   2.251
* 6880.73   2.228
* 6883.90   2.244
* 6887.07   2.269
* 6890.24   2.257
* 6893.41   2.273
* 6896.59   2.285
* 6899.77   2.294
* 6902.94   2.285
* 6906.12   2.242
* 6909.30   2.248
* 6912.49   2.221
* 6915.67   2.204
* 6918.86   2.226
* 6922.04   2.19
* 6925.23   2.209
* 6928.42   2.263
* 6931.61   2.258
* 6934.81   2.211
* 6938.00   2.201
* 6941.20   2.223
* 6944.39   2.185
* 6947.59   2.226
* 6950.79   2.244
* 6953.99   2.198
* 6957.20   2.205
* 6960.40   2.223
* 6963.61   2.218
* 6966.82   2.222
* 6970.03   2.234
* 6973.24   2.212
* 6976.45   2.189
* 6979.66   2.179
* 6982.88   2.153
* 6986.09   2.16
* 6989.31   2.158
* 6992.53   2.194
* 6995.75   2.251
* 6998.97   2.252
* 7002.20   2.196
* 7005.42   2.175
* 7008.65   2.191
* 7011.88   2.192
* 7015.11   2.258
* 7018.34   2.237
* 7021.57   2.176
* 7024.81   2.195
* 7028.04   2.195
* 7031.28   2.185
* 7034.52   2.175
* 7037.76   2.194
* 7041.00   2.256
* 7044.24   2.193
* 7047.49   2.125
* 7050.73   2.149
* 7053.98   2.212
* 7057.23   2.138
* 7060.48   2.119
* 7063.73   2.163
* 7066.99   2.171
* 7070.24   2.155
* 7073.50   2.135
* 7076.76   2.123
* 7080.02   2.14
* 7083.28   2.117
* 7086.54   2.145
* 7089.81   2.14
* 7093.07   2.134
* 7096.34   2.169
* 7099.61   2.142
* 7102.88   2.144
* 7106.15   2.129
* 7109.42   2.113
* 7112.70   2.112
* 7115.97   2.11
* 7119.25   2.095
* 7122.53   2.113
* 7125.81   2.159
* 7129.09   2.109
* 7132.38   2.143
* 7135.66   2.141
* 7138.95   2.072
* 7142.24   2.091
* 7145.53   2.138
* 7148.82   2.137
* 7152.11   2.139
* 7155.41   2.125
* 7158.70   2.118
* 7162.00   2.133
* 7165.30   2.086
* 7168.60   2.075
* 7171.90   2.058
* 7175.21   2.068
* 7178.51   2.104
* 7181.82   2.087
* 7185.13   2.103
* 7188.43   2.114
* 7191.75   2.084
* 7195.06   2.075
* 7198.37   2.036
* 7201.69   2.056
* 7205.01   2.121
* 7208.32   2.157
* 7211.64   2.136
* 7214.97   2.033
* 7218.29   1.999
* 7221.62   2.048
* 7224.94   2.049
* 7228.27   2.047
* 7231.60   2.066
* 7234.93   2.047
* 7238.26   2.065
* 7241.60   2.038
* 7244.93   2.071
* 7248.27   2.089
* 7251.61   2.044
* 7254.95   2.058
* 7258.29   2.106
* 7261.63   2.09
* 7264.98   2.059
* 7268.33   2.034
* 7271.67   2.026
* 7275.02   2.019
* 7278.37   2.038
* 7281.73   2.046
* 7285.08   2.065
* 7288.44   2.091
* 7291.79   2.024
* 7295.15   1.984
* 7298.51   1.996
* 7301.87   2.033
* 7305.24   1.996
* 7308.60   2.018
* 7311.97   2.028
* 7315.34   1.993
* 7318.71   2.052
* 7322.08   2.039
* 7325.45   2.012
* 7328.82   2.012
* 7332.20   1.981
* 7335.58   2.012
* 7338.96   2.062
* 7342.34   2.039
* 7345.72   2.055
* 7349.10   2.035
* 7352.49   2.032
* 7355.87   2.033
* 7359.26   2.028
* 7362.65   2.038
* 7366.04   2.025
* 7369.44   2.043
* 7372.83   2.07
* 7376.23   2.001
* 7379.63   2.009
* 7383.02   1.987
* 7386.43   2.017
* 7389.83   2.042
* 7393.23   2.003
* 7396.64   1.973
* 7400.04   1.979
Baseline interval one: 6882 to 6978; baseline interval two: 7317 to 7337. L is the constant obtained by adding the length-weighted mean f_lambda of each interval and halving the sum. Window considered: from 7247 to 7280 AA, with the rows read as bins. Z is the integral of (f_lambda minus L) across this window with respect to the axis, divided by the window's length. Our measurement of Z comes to -0.07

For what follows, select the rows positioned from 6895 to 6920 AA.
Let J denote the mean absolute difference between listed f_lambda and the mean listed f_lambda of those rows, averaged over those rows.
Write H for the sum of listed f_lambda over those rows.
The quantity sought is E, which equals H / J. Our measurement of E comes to 642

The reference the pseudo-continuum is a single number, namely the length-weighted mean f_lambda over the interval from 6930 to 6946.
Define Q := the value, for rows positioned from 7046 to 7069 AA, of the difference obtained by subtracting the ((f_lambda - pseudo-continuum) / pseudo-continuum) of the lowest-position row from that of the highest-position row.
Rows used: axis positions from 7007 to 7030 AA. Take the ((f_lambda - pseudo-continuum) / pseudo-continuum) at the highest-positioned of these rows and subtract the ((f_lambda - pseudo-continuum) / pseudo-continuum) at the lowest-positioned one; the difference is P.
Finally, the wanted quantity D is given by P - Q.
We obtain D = -0.019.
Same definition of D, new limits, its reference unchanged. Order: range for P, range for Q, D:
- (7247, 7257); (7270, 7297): 0.005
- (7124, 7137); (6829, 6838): -0.003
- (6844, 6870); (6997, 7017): -0.002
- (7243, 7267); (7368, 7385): 0.020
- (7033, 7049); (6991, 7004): -0.023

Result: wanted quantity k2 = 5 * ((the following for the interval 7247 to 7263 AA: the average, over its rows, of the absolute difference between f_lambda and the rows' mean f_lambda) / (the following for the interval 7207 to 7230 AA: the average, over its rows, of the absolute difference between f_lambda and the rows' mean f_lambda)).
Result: 2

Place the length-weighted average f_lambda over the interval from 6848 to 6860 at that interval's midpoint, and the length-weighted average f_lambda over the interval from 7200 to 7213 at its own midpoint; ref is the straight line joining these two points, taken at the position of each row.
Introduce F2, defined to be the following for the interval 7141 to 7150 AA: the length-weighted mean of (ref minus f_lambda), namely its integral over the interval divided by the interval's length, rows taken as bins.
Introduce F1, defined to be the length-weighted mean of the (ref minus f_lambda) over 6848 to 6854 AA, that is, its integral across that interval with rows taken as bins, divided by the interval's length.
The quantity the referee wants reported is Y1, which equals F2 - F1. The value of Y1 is 0.02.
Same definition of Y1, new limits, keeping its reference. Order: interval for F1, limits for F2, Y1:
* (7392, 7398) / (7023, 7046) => -0.09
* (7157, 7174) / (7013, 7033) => -0.07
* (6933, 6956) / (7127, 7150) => 0.03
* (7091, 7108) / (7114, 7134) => 0.01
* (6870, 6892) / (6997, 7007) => 0.01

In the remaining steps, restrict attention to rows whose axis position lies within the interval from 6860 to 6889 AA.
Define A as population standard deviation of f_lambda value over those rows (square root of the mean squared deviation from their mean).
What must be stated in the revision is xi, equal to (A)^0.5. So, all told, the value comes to 0.128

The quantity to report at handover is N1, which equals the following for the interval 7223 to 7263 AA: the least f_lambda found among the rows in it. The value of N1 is 2.038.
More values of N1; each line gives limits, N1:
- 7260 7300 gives 1.984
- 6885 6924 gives 2.19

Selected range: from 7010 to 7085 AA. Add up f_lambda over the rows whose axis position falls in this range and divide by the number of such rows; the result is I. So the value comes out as 2.17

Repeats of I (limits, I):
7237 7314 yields 2.04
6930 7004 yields 2.21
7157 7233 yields 2.08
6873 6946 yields 2.24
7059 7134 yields 2.13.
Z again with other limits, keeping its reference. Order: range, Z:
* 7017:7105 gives 0.04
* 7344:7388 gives -0.10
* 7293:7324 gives -0.11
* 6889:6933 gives 0.12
